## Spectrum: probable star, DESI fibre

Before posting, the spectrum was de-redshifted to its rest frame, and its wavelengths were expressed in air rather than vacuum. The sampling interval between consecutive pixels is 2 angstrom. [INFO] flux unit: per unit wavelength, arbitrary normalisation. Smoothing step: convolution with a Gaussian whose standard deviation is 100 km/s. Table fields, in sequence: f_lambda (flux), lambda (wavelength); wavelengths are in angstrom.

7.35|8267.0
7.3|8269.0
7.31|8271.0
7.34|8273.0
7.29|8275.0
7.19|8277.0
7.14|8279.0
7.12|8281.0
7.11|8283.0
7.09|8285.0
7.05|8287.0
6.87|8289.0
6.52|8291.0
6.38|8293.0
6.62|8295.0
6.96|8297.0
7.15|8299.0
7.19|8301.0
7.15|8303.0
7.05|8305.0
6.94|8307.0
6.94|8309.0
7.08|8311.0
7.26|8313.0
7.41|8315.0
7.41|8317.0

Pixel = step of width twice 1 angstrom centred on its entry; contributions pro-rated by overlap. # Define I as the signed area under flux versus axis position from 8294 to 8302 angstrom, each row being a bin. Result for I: 55.8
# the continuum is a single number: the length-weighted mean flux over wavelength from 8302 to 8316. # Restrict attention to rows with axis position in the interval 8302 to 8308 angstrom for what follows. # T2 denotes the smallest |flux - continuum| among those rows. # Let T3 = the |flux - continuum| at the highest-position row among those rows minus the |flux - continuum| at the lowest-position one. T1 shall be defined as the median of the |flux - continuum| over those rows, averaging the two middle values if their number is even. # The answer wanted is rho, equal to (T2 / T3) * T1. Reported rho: 0.01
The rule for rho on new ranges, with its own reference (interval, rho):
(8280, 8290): 0.00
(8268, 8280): -0.02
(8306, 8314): -0.17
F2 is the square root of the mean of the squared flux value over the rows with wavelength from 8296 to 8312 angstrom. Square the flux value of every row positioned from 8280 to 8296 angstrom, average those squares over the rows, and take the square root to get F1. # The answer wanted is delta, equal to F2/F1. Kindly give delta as 1.030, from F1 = 6.85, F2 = 7.06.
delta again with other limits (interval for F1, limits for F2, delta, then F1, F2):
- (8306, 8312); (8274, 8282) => 1.028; 6.99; 7.19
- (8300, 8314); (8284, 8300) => 0.964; 7.09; 6.84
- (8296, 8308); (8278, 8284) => 1.007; 7.07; 7.12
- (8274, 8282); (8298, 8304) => 0.997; 7.19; 7.16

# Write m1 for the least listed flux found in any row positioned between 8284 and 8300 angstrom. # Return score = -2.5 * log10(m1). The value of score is -2.01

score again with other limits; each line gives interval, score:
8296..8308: -2.10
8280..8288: -2.12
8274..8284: -2.13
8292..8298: -2.01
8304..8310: -2.10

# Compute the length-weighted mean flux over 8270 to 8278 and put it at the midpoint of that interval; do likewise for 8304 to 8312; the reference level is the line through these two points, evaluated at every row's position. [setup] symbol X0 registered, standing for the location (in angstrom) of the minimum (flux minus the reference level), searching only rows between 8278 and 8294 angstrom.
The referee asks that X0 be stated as 8293.0 angstrom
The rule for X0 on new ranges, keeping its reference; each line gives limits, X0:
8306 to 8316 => 8307.0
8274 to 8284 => 8281.0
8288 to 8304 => 8293.0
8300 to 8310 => 8307.0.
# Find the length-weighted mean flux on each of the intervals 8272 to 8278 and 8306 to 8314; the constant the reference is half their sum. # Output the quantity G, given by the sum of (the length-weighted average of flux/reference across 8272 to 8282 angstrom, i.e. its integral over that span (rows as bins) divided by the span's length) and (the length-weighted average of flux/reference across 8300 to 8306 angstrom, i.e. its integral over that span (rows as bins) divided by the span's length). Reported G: 2.002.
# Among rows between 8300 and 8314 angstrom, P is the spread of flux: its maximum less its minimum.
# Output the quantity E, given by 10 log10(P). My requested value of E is -5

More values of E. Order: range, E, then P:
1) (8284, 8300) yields -1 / 0.77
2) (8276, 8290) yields -5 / 0.32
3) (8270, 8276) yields -13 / 0.05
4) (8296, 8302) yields -6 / 0.23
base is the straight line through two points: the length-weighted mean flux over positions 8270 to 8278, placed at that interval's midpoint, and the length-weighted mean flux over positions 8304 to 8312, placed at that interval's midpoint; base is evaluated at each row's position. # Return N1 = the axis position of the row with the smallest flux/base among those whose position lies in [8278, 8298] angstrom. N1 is 8293.0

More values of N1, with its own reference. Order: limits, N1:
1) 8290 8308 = 8293.0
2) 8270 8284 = 8281.0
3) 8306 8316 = 8307.0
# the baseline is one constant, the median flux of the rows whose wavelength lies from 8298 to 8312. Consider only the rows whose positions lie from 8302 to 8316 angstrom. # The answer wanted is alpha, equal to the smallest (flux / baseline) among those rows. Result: 0.98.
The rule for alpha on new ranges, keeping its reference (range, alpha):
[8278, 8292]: 0.92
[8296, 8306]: 0.98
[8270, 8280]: 1.01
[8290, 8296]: 0.90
